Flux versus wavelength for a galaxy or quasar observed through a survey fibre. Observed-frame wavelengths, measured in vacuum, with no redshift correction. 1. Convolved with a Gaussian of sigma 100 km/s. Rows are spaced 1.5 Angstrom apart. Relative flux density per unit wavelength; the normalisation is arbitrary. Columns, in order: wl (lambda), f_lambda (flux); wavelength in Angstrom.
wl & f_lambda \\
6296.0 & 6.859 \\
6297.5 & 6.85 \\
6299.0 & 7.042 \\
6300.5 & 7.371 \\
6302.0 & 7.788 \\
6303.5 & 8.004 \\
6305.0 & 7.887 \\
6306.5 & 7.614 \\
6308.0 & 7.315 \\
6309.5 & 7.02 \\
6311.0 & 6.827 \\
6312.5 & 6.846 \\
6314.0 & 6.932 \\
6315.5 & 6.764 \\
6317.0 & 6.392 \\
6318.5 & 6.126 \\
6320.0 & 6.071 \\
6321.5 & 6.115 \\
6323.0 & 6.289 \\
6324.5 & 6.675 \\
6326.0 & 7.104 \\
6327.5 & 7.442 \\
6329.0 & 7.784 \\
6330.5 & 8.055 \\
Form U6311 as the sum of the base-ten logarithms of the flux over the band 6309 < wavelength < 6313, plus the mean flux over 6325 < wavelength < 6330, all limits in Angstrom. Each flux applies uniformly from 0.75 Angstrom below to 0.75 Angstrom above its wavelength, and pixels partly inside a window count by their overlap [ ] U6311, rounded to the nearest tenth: 10.0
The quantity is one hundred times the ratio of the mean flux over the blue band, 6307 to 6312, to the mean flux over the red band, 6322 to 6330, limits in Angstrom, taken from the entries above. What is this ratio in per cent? 100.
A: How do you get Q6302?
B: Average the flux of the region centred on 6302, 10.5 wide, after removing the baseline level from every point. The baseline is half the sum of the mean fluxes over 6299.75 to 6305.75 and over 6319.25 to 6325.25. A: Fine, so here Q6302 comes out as 0.5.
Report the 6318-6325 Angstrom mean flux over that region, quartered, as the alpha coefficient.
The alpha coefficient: 1.56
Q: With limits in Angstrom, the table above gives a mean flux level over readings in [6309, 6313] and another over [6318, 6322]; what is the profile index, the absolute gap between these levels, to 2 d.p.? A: 0.79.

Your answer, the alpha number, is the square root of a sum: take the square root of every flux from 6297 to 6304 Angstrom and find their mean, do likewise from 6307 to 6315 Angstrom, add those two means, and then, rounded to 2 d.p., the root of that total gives 2.32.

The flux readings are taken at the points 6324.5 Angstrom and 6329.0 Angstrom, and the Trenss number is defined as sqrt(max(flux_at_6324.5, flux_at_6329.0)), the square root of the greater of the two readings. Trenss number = 2.79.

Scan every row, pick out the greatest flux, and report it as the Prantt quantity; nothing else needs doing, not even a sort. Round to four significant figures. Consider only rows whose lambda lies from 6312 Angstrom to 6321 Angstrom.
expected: 6.932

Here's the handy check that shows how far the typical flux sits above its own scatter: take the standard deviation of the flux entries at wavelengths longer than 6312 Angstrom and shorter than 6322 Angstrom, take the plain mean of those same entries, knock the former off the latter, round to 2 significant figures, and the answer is 6.1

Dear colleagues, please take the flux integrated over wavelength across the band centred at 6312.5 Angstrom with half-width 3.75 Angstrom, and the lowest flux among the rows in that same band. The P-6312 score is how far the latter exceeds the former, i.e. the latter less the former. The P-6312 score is -45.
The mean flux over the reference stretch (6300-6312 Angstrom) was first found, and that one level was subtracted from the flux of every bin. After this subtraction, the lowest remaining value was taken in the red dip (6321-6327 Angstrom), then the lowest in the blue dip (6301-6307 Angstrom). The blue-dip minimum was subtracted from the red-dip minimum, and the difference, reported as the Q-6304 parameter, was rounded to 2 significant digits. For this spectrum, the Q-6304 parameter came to -1.5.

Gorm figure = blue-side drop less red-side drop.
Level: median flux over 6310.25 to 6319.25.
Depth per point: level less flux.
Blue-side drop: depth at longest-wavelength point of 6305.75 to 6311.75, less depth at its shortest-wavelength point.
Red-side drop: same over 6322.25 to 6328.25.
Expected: 1.9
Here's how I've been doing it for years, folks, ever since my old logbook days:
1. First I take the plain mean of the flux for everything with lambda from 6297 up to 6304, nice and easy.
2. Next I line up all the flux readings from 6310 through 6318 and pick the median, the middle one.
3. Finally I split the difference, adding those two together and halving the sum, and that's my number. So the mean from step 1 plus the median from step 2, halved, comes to 7.12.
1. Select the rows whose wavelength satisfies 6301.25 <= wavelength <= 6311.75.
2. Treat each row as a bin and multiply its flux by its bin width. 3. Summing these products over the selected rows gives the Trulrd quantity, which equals 79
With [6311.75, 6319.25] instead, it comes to 50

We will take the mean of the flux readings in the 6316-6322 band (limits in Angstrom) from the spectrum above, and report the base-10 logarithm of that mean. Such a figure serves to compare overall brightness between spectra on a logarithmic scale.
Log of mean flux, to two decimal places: 0.79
